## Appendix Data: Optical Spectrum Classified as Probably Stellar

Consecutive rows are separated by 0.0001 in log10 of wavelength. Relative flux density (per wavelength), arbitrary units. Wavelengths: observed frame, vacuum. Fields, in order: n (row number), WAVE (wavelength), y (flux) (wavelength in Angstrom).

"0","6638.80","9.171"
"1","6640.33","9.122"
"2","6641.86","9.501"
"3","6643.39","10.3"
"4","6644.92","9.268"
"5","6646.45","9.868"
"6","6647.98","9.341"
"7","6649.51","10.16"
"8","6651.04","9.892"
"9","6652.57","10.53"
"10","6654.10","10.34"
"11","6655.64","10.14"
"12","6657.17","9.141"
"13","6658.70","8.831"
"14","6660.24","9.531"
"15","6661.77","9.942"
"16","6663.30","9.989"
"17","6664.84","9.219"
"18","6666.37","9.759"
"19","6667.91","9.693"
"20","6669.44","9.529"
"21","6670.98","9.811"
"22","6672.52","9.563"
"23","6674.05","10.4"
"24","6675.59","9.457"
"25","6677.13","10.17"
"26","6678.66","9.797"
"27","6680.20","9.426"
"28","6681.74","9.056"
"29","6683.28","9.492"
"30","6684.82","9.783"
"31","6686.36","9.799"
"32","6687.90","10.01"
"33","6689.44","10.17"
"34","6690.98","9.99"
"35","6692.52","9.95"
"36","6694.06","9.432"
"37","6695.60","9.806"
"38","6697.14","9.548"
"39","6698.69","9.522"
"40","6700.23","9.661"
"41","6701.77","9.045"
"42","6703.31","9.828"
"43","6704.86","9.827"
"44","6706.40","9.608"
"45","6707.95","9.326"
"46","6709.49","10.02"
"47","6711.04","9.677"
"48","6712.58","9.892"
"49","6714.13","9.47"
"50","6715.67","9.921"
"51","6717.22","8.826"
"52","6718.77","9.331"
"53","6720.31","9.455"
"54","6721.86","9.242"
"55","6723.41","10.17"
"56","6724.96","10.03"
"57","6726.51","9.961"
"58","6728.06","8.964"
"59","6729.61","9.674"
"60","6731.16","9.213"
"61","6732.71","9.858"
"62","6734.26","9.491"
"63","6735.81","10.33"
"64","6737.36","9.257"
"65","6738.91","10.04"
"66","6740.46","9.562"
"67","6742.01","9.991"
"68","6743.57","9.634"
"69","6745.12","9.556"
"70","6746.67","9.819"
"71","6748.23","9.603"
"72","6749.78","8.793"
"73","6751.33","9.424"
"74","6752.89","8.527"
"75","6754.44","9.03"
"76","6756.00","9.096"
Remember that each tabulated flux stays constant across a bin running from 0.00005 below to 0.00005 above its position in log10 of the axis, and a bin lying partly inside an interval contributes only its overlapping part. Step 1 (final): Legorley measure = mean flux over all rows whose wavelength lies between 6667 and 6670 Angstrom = 9.6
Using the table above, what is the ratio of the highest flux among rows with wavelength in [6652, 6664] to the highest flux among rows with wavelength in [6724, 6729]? 1.05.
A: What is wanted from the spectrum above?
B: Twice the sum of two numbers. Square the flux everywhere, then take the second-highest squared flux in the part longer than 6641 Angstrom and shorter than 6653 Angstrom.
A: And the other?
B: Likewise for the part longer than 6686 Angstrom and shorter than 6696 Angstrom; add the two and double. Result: 413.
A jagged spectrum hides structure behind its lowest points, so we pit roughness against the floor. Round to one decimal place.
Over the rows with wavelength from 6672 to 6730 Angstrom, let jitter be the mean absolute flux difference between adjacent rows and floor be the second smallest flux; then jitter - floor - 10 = -18.6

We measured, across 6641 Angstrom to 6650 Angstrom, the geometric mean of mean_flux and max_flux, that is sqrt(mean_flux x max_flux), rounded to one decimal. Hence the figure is 10.0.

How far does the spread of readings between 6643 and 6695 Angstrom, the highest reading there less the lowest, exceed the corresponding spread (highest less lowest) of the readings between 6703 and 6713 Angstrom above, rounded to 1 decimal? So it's 1.0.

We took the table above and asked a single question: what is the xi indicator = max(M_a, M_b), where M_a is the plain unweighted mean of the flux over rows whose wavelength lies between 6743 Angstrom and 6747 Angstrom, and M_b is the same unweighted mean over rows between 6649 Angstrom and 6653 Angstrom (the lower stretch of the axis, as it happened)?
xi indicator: 10.2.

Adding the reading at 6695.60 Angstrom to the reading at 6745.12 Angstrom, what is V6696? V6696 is 19.4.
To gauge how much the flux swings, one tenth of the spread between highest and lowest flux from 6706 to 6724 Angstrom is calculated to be 0.134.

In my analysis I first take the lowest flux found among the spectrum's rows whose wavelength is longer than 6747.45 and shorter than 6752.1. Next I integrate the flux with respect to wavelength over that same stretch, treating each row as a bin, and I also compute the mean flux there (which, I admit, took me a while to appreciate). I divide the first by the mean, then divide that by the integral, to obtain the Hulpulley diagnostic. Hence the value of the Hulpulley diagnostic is 0.0219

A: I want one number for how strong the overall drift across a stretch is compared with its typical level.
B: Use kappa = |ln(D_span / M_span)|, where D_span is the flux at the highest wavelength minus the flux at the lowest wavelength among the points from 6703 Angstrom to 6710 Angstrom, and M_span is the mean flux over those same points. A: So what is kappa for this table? 3.9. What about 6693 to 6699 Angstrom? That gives 4.7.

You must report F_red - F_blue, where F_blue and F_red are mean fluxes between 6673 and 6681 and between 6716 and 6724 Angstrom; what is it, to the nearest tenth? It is -0.4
